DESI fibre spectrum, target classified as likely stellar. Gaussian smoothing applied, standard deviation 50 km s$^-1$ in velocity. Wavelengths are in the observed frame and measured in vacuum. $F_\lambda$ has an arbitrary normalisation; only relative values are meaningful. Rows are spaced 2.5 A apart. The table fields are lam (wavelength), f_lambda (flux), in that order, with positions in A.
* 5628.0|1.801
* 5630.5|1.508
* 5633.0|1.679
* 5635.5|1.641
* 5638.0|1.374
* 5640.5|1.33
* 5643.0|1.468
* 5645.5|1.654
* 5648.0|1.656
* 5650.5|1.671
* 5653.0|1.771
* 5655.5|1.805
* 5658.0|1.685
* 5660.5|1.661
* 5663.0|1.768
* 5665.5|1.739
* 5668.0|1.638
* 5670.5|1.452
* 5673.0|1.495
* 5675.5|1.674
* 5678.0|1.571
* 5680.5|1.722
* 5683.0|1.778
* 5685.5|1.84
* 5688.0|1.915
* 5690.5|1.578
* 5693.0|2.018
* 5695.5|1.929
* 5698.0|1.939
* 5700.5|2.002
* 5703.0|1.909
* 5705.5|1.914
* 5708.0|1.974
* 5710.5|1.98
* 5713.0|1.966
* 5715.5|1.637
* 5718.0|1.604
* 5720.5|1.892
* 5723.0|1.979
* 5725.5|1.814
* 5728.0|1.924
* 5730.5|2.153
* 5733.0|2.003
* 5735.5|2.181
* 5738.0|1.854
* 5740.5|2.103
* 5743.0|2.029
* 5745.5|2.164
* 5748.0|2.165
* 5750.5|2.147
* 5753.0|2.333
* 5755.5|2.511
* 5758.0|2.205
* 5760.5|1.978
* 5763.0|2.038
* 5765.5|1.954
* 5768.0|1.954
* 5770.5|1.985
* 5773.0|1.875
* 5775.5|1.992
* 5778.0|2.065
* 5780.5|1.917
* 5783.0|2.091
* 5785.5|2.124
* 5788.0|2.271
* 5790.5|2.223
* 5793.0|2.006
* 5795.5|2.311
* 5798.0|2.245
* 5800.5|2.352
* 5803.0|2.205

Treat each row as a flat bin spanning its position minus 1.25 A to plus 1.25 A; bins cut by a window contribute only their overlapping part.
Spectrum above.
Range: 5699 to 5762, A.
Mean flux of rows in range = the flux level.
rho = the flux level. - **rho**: 2.02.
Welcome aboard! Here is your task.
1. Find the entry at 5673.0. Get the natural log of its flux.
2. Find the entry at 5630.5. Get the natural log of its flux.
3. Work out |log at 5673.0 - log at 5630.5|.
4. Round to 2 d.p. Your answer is 0.01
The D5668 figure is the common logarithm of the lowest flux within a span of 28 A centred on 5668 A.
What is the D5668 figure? 0.16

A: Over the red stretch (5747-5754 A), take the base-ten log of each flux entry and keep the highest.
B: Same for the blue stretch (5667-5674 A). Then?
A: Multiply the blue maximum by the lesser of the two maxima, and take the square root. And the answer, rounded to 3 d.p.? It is 0.214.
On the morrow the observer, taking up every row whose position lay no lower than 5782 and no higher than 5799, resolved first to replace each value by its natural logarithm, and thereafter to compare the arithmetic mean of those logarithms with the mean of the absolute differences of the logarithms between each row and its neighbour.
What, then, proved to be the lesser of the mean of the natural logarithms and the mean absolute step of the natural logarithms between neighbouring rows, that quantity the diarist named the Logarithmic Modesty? 0.063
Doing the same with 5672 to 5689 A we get 0.062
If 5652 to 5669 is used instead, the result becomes 0.040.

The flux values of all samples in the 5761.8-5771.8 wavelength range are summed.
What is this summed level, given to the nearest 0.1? 7.9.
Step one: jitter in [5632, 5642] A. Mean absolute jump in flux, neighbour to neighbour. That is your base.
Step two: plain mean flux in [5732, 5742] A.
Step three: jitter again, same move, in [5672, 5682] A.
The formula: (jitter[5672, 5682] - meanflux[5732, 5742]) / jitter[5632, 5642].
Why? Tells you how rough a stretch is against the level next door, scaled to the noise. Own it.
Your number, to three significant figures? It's -16.3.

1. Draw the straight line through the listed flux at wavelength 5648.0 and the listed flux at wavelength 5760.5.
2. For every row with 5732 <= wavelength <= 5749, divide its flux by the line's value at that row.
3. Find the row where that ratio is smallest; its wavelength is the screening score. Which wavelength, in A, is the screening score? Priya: 5738.0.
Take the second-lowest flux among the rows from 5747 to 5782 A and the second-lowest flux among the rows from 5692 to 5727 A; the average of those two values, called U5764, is 1.78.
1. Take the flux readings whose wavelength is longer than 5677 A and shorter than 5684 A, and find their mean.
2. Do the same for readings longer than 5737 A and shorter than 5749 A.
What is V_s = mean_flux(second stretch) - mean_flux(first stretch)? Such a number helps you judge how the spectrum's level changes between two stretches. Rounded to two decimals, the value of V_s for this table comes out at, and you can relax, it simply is 0.37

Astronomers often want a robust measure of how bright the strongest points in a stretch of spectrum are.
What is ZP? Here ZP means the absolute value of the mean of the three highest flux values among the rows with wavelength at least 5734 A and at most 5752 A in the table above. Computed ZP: 2.17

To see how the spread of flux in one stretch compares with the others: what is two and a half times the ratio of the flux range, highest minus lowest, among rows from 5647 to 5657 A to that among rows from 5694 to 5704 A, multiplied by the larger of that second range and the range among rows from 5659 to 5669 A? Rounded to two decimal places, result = 0.52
